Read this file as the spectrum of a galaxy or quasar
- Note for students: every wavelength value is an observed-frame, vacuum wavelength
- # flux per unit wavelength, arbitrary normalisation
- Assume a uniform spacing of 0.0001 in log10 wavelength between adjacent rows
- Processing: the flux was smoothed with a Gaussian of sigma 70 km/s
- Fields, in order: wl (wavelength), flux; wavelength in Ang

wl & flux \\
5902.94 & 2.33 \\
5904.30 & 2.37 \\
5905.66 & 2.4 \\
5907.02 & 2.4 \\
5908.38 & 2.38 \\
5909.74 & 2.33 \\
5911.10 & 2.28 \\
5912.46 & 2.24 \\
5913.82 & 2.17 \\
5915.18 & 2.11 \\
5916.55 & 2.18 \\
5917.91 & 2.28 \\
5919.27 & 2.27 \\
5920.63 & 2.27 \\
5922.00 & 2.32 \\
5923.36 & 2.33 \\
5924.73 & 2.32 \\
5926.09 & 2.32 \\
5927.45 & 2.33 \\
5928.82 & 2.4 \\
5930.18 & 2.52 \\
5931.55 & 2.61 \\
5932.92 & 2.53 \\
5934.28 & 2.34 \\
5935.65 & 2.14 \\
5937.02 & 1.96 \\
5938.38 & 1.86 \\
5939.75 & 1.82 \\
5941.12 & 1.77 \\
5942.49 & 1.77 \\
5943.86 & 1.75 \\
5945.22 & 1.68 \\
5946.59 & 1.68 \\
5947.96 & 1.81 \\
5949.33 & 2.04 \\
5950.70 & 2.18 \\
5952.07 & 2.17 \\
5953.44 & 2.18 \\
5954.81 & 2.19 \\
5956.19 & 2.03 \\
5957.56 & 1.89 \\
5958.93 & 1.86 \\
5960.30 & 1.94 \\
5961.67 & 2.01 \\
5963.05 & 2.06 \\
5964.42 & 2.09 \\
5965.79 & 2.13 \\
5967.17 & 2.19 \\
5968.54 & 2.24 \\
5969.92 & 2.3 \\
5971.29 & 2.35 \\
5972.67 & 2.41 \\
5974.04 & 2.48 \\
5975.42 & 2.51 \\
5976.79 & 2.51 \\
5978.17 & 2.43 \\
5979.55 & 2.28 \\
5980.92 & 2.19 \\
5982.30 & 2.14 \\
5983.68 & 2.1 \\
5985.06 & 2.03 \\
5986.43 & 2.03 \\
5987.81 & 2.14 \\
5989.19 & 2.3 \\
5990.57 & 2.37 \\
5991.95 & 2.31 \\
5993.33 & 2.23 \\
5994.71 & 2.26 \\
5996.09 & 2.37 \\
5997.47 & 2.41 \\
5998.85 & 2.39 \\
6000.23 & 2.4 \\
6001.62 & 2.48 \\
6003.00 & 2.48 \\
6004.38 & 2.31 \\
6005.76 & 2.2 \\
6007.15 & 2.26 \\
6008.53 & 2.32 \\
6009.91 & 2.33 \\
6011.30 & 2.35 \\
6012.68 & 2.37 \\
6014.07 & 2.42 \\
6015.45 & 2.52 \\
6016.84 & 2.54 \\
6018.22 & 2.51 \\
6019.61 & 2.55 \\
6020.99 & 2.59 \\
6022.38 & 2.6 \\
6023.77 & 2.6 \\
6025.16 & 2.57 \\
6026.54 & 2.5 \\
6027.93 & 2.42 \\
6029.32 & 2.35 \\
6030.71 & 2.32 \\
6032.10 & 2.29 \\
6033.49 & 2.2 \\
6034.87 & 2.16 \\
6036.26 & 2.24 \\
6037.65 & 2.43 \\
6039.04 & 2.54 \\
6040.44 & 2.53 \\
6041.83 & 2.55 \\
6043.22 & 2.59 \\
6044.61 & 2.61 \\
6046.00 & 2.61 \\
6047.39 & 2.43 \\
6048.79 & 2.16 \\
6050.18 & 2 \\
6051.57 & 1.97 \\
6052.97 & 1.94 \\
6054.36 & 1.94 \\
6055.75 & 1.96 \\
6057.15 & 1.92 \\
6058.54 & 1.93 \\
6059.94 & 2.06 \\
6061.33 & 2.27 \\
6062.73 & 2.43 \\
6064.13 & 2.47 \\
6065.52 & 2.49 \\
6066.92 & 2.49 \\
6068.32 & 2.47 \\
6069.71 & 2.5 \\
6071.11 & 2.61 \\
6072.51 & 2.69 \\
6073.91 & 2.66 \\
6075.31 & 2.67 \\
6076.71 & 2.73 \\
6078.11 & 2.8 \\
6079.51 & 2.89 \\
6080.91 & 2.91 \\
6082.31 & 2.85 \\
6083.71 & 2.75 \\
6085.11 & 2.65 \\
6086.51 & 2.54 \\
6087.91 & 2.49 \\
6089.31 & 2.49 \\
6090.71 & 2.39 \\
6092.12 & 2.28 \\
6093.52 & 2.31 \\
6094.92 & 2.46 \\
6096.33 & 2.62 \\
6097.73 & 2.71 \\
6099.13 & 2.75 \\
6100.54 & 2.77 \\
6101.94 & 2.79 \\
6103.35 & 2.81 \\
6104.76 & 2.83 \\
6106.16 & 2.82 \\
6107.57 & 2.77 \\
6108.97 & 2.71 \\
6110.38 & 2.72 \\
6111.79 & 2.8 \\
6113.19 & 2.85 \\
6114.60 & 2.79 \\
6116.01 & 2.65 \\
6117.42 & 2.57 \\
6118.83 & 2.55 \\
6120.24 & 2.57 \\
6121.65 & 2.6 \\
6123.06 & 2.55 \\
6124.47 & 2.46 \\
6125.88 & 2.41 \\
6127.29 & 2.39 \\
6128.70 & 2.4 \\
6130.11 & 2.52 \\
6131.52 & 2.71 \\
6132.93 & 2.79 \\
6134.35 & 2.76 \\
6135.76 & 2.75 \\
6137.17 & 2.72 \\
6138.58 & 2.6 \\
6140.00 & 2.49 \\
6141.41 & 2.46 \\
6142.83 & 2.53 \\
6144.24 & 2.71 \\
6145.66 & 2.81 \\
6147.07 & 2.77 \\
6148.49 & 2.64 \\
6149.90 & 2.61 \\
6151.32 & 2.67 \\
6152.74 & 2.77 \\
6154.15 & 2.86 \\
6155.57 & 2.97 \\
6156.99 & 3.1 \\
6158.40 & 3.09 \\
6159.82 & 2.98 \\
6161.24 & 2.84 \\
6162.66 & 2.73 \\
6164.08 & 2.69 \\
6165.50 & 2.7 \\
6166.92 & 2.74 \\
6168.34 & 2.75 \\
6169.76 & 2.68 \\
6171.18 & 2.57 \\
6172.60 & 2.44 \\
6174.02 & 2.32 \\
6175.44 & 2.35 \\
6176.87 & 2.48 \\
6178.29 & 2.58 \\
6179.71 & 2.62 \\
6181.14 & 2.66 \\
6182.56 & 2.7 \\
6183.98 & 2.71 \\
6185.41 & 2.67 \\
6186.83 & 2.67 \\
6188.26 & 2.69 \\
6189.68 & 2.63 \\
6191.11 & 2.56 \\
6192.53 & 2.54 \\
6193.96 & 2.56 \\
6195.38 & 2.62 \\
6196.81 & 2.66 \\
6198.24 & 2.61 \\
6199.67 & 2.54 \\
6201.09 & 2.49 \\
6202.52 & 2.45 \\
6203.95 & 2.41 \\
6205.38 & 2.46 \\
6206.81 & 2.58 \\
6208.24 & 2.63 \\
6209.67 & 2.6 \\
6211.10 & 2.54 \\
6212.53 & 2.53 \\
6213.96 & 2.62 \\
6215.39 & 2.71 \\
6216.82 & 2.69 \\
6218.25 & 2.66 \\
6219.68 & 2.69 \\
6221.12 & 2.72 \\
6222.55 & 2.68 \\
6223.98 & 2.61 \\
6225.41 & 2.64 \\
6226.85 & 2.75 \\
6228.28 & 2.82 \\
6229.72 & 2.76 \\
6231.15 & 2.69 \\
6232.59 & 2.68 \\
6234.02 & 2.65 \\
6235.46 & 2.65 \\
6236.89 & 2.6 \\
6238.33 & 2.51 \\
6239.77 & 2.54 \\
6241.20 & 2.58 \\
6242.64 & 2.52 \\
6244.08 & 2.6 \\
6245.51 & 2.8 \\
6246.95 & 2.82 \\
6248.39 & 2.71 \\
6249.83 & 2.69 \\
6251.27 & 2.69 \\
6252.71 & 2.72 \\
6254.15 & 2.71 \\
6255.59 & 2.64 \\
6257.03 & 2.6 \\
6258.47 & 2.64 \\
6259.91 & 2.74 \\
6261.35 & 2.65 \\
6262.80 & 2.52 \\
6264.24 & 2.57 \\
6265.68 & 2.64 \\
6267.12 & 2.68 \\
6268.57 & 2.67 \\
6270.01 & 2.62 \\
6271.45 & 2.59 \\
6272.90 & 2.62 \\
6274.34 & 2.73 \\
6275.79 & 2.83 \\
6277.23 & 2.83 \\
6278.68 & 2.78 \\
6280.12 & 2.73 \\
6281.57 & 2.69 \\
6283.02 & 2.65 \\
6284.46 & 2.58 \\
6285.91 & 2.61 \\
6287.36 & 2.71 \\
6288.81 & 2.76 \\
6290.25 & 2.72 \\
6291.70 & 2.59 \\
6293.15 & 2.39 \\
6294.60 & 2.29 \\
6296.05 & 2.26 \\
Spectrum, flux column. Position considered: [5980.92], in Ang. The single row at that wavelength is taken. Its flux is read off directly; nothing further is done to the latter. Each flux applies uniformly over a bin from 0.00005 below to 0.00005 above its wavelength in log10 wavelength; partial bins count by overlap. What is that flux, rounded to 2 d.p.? 2.19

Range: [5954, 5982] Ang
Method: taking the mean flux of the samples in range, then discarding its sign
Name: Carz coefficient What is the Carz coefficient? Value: 2.20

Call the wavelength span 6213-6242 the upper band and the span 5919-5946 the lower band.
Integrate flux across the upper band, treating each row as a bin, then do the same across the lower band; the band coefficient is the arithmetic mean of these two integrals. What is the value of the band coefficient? 68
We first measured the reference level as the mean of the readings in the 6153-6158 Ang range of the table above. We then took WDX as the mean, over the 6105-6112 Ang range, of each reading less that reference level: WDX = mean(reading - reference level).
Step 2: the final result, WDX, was -0.21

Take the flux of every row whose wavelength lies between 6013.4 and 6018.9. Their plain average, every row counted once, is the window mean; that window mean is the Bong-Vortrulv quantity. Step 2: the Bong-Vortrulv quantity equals 2.50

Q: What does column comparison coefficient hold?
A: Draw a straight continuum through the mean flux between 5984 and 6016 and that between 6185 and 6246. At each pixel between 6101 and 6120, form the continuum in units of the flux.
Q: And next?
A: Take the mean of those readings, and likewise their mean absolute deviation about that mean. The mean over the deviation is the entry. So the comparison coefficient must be 32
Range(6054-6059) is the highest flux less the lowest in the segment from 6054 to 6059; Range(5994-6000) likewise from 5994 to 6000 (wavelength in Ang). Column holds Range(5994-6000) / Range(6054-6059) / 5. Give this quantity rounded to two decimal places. 0.75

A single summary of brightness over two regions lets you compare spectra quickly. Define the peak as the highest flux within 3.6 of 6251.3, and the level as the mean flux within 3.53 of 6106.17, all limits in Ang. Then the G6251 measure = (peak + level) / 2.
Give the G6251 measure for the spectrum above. 2.75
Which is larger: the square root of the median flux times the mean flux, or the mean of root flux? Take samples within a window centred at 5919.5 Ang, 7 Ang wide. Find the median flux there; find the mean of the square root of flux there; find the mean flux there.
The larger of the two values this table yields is 2.27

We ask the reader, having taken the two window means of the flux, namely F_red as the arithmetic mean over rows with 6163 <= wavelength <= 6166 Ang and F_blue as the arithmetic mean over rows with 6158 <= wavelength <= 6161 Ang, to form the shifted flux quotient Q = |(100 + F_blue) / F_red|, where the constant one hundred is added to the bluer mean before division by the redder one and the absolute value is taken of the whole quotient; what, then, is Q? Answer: 38.2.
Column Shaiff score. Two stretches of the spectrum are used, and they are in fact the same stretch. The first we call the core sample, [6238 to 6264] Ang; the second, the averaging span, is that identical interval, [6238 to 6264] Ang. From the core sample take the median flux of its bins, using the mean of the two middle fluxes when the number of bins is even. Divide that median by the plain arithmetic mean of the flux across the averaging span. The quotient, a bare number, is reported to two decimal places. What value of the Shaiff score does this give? 1.00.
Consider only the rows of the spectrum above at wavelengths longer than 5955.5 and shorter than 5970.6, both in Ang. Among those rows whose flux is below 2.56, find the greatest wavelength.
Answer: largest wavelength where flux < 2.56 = 5969.92 Ang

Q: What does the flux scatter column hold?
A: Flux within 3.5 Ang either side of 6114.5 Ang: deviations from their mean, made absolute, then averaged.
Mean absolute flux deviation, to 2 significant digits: 0.098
